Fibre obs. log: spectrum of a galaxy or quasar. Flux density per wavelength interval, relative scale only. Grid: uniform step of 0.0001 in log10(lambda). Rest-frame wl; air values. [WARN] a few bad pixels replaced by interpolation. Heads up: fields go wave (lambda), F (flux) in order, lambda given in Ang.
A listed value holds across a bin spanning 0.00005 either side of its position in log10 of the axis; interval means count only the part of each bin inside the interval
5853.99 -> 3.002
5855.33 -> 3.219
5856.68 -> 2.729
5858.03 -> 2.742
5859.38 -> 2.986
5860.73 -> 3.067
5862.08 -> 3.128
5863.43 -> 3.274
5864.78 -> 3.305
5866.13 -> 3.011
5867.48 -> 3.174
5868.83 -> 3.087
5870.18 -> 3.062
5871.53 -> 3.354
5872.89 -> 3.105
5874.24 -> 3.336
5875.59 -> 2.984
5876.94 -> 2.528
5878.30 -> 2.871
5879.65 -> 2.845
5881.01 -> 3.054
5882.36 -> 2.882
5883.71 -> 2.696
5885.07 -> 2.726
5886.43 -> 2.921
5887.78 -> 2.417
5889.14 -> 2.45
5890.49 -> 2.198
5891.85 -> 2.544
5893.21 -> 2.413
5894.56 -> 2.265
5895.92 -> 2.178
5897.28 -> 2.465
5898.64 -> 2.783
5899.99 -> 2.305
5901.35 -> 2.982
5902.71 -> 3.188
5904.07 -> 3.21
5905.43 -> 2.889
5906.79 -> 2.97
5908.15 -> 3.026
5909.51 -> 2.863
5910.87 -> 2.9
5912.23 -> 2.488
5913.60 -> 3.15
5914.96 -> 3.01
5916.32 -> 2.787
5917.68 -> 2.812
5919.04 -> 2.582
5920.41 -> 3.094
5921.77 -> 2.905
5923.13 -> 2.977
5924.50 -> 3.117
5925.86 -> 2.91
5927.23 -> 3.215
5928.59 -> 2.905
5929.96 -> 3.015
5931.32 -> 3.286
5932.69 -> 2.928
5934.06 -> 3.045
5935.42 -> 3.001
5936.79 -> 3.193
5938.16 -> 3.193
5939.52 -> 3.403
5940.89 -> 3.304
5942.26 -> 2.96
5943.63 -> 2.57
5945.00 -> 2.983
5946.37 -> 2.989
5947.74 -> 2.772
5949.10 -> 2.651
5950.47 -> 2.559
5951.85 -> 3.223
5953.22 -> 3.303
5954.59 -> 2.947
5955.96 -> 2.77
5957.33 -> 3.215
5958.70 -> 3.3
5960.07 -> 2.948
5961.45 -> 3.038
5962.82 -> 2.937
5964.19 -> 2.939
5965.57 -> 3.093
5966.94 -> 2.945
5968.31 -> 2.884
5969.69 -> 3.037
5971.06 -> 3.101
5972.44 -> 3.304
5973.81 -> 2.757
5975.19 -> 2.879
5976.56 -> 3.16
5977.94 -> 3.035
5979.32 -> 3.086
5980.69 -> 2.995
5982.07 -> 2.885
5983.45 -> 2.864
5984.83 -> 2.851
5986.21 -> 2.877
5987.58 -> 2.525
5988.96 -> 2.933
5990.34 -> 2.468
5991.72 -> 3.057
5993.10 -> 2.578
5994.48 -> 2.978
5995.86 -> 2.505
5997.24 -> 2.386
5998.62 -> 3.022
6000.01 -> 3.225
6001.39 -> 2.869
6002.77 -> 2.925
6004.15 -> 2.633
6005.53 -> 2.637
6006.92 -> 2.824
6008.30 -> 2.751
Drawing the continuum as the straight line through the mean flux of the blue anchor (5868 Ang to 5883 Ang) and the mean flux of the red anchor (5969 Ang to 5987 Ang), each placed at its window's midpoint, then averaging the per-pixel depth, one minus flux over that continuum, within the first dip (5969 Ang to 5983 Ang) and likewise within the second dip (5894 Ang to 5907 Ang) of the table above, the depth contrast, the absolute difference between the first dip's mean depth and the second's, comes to 0.11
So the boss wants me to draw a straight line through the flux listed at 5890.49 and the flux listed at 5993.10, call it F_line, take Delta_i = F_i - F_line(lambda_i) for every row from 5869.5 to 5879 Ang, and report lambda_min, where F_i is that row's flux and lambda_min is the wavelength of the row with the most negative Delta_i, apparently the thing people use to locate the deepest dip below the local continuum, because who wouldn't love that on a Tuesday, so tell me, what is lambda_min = 5876.94 Ang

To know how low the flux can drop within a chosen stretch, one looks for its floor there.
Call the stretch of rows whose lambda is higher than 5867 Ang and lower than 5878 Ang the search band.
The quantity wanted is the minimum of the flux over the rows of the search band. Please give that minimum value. 2.528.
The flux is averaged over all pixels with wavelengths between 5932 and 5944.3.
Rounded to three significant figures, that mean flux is 3.07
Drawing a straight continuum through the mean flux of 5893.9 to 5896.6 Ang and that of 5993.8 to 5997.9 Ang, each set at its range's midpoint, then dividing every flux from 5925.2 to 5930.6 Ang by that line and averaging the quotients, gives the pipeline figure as 1.28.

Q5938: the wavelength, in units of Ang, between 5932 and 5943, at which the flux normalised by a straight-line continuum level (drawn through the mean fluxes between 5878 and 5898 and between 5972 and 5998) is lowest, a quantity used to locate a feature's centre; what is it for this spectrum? 5932.69 Ang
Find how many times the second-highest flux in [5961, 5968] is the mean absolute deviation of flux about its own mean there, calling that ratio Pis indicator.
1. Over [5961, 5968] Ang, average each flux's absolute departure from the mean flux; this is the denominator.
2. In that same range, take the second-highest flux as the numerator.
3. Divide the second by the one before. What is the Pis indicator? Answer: 51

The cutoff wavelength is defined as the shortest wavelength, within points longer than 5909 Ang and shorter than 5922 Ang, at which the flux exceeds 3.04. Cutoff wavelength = 5913.60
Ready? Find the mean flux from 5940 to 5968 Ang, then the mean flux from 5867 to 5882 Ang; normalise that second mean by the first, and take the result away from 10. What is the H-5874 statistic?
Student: 8.98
